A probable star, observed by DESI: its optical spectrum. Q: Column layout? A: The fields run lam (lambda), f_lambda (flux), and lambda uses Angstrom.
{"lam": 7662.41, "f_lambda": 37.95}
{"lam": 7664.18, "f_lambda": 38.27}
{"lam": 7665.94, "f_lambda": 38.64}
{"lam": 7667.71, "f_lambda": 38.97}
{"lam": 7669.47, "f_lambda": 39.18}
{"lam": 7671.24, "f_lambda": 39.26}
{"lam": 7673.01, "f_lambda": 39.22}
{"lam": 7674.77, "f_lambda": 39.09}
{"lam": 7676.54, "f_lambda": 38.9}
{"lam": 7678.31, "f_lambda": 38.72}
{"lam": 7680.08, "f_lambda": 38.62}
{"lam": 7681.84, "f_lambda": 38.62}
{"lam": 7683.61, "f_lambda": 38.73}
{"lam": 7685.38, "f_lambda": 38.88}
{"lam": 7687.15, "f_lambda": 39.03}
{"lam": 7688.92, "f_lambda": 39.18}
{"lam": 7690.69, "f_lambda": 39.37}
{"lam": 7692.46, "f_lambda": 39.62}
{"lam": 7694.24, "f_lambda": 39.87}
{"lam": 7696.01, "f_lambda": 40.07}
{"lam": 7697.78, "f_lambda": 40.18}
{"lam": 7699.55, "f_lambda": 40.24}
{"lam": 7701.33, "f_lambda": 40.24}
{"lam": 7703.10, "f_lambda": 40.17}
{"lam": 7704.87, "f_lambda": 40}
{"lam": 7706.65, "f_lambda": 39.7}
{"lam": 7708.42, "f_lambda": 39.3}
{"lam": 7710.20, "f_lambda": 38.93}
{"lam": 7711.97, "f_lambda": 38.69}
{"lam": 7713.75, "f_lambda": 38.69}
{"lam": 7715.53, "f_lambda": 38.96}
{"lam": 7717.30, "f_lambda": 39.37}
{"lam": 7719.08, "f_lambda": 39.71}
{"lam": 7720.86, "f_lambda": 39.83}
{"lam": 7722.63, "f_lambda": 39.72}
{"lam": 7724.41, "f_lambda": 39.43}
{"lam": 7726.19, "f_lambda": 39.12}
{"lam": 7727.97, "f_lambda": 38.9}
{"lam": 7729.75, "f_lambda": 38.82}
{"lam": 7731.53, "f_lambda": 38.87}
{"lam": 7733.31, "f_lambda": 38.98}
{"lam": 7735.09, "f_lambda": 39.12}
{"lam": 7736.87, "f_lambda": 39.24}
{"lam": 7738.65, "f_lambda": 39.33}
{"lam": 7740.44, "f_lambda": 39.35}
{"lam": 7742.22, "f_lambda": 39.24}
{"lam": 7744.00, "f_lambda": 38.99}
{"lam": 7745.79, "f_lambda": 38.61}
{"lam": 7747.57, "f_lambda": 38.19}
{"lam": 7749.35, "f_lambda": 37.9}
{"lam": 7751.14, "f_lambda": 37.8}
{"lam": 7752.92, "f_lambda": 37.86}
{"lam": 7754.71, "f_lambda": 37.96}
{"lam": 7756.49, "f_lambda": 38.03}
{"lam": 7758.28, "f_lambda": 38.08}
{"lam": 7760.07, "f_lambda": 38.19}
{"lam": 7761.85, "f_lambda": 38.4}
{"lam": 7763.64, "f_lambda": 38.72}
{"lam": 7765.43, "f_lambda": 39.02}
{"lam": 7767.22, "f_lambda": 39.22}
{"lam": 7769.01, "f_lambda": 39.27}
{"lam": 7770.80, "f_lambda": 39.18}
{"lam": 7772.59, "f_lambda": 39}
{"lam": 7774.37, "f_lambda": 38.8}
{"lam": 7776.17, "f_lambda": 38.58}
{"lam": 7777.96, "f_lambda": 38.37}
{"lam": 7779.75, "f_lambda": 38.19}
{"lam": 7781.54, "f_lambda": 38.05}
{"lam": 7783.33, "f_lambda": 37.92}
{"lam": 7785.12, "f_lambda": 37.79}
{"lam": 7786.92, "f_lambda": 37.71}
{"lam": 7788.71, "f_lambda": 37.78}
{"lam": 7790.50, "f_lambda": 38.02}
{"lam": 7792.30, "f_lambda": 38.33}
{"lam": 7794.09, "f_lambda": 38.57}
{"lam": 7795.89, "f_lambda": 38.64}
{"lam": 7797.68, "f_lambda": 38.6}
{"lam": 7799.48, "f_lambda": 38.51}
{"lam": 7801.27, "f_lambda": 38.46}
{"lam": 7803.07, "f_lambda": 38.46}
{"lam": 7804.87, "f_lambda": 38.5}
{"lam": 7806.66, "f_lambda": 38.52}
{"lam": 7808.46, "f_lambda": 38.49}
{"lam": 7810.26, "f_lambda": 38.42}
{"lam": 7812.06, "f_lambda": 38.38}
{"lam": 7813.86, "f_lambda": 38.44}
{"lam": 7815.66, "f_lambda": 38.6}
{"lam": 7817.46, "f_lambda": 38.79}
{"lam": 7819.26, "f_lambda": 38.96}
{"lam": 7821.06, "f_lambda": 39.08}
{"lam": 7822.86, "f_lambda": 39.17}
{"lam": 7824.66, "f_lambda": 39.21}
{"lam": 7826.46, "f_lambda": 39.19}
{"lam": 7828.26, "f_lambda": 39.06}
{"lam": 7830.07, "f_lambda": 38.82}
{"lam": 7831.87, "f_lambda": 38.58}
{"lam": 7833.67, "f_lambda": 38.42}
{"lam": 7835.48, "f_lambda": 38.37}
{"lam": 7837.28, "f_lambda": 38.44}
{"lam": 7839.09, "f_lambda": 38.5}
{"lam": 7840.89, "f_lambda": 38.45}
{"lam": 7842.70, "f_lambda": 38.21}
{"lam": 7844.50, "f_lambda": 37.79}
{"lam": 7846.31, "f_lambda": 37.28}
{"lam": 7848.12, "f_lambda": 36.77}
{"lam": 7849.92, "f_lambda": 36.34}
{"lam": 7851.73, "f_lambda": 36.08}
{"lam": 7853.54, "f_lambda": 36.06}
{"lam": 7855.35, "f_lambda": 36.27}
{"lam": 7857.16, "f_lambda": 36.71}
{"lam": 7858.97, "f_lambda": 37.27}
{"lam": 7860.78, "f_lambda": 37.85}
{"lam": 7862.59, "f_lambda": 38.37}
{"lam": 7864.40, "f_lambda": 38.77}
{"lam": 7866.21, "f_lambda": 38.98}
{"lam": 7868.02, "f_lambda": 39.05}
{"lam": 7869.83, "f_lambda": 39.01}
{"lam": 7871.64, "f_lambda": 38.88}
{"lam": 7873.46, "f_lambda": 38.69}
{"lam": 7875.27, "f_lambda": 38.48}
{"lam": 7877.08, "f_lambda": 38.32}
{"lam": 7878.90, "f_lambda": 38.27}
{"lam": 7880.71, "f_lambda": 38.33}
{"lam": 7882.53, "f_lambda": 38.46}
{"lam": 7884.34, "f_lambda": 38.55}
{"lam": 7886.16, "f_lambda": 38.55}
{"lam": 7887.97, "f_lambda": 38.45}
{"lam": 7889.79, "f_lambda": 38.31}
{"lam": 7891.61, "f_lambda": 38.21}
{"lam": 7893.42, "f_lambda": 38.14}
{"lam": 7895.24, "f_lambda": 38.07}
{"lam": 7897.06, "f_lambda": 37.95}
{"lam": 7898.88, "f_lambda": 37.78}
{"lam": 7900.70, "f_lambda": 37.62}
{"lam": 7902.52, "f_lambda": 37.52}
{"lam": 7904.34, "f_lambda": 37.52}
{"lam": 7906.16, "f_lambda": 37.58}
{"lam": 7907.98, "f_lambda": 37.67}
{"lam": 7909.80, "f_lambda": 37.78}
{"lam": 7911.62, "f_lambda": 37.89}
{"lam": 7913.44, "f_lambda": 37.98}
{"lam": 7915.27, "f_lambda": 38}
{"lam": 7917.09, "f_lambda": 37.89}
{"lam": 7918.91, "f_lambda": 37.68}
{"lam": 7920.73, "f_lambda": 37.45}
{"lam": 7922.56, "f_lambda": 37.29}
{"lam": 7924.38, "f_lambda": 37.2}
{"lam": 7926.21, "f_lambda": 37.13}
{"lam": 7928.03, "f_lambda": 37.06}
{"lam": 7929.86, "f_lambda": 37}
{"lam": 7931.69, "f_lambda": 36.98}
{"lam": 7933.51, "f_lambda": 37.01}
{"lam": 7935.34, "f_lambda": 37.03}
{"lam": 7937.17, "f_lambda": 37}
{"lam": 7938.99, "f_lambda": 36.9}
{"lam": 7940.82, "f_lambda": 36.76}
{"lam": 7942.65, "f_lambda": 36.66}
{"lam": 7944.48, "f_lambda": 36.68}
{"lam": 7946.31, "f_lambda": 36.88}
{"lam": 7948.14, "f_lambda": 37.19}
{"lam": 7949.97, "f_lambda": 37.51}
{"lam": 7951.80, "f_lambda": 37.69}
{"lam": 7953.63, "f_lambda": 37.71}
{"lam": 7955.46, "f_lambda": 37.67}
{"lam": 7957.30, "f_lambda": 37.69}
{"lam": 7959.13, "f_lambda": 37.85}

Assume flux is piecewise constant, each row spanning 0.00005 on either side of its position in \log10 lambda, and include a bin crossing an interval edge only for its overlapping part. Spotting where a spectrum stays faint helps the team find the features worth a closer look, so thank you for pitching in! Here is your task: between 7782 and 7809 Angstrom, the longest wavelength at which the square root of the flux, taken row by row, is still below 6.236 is 7808.46 Angstrom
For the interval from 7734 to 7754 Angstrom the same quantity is 7752.92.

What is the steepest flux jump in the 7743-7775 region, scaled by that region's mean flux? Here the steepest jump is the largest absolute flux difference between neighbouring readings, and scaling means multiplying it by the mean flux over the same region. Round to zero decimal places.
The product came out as 16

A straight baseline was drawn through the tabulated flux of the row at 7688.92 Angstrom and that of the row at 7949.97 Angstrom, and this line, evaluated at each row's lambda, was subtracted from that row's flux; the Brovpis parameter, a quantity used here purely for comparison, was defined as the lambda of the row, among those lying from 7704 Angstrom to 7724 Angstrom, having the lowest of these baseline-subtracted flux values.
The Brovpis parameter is 7711.97 Angstrom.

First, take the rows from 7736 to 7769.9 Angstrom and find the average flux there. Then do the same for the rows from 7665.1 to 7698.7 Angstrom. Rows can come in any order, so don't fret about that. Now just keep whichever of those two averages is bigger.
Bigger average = 39.2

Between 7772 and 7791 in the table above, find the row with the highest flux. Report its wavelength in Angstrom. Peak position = 7772.59 Angstrom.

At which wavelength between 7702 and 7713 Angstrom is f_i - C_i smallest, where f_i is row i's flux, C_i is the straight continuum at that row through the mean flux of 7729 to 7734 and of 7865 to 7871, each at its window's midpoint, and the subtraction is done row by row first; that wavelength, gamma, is 7711.97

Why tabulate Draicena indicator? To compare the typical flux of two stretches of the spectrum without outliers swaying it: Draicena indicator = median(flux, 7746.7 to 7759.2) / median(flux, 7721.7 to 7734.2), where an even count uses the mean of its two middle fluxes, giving 0.974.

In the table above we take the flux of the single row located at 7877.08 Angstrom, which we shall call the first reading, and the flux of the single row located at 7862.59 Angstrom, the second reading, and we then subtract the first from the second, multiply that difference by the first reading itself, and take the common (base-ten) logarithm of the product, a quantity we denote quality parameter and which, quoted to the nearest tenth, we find 0.3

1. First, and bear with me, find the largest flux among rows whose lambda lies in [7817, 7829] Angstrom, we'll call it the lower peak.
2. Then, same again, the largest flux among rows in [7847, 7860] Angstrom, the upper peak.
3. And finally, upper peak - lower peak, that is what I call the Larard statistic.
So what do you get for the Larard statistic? -1.9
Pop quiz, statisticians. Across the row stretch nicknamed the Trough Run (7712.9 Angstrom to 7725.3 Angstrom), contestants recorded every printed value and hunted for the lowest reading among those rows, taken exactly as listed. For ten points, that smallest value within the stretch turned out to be 38.69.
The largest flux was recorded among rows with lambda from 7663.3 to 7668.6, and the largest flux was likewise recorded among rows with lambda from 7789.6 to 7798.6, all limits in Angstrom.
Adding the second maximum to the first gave 77.6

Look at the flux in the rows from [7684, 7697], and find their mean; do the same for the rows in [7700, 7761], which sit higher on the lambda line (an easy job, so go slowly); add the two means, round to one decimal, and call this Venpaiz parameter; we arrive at 78.4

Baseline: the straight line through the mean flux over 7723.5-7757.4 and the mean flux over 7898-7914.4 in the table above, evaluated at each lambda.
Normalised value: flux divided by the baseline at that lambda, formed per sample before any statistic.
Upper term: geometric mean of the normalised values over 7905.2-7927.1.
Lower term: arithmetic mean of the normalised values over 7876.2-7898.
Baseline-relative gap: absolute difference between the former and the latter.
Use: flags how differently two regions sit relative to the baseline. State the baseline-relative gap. 0.013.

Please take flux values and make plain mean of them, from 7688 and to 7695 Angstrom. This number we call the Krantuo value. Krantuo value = 39.5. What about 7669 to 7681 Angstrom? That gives 39.0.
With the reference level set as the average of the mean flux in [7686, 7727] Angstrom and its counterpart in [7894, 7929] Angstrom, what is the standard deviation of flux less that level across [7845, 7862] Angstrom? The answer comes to 0.6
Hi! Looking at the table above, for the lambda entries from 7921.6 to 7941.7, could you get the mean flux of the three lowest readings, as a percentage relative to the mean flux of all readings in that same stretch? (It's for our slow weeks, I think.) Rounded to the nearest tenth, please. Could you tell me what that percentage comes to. 99.6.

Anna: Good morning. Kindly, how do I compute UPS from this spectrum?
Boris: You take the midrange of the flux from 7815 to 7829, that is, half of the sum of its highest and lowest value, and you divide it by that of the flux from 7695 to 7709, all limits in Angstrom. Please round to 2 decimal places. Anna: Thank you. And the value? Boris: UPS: 0.98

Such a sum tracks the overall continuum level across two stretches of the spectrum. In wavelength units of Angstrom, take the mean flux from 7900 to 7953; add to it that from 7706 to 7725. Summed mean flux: 76.6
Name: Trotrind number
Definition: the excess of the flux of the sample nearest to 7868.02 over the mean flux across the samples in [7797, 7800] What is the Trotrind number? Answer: 0.5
